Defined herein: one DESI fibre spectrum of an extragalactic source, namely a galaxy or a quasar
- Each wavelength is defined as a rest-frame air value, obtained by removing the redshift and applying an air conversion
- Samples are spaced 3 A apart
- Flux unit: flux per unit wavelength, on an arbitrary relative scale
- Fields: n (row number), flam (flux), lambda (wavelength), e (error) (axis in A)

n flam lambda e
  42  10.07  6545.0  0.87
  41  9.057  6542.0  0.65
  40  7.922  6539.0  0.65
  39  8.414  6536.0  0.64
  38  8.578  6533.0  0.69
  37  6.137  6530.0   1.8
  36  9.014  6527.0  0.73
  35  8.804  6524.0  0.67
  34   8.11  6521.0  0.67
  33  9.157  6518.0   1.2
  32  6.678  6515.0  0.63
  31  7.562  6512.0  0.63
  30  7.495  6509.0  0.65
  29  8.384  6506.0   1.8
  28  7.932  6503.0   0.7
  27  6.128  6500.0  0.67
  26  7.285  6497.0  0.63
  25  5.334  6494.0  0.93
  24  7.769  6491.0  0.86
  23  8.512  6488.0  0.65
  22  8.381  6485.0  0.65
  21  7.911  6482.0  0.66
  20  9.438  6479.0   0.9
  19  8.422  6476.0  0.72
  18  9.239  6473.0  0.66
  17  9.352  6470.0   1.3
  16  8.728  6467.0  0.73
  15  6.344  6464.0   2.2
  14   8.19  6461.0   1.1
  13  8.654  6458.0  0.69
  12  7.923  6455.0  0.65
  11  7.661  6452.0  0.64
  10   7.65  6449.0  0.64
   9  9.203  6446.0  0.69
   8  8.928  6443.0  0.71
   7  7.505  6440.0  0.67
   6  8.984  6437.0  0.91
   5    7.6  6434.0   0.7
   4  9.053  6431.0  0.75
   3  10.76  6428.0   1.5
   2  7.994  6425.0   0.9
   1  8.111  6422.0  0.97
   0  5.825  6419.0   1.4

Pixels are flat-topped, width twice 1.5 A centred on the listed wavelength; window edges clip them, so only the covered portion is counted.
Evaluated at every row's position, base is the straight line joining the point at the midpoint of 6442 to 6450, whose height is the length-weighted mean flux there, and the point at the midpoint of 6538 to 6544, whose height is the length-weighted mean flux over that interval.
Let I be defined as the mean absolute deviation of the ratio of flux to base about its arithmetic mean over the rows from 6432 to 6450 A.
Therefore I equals 0.084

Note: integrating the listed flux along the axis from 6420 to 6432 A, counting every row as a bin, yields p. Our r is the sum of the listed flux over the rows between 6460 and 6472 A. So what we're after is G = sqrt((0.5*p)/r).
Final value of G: 1.28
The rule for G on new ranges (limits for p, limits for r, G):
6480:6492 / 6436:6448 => 1.19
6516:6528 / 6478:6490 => 1.23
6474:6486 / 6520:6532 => 1.27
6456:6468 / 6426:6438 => 1.14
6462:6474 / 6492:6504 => 1.37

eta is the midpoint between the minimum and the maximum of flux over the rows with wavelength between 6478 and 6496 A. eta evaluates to 7.39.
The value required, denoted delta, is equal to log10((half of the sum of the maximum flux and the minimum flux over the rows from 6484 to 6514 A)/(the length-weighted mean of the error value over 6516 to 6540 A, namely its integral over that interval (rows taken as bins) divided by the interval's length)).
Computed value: 0.90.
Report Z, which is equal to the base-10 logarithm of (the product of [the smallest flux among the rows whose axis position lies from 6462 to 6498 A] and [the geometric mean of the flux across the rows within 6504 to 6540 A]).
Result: 1.63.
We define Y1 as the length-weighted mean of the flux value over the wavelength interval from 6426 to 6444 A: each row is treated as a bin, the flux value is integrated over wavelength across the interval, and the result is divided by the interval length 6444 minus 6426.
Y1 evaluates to 8.8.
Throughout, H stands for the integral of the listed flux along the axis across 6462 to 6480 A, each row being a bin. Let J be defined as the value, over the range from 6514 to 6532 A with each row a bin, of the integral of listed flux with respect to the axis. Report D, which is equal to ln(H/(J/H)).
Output 5.10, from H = 154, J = 145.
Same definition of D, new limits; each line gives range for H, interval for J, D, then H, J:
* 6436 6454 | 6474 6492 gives 4.99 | 149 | 152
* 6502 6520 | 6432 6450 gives 4.89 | 142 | 150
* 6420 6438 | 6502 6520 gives 5.14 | 156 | 142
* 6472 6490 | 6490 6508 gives 5.23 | 155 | 128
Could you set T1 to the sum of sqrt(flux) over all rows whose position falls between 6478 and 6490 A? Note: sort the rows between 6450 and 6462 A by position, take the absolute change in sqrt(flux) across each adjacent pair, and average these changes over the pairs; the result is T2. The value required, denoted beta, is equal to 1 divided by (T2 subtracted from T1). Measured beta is 0.086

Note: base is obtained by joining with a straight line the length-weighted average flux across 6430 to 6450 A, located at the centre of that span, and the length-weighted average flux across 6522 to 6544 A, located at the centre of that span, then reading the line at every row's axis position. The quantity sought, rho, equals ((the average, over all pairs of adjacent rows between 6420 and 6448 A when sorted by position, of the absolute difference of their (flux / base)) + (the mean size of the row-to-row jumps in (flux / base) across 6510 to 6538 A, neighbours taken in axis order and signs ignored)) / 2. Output 0.160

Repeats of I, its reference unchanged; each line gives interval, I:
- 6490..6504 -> 0.107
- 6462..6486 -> 0.083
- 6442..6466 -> 0.078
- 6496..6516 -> 0.065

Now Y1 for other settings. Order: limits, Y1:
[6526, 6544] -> 8.2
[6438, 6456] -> 8.2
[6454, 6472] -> 8.2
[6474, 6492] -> 8.4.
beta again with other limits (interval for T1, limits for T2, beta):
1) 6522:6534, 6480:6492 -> 0.089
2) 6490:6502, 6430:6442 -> 0.100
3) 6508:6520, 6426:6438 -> 0.092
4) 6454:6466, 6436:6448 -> 0.091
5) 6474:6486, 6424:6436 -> 0.088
